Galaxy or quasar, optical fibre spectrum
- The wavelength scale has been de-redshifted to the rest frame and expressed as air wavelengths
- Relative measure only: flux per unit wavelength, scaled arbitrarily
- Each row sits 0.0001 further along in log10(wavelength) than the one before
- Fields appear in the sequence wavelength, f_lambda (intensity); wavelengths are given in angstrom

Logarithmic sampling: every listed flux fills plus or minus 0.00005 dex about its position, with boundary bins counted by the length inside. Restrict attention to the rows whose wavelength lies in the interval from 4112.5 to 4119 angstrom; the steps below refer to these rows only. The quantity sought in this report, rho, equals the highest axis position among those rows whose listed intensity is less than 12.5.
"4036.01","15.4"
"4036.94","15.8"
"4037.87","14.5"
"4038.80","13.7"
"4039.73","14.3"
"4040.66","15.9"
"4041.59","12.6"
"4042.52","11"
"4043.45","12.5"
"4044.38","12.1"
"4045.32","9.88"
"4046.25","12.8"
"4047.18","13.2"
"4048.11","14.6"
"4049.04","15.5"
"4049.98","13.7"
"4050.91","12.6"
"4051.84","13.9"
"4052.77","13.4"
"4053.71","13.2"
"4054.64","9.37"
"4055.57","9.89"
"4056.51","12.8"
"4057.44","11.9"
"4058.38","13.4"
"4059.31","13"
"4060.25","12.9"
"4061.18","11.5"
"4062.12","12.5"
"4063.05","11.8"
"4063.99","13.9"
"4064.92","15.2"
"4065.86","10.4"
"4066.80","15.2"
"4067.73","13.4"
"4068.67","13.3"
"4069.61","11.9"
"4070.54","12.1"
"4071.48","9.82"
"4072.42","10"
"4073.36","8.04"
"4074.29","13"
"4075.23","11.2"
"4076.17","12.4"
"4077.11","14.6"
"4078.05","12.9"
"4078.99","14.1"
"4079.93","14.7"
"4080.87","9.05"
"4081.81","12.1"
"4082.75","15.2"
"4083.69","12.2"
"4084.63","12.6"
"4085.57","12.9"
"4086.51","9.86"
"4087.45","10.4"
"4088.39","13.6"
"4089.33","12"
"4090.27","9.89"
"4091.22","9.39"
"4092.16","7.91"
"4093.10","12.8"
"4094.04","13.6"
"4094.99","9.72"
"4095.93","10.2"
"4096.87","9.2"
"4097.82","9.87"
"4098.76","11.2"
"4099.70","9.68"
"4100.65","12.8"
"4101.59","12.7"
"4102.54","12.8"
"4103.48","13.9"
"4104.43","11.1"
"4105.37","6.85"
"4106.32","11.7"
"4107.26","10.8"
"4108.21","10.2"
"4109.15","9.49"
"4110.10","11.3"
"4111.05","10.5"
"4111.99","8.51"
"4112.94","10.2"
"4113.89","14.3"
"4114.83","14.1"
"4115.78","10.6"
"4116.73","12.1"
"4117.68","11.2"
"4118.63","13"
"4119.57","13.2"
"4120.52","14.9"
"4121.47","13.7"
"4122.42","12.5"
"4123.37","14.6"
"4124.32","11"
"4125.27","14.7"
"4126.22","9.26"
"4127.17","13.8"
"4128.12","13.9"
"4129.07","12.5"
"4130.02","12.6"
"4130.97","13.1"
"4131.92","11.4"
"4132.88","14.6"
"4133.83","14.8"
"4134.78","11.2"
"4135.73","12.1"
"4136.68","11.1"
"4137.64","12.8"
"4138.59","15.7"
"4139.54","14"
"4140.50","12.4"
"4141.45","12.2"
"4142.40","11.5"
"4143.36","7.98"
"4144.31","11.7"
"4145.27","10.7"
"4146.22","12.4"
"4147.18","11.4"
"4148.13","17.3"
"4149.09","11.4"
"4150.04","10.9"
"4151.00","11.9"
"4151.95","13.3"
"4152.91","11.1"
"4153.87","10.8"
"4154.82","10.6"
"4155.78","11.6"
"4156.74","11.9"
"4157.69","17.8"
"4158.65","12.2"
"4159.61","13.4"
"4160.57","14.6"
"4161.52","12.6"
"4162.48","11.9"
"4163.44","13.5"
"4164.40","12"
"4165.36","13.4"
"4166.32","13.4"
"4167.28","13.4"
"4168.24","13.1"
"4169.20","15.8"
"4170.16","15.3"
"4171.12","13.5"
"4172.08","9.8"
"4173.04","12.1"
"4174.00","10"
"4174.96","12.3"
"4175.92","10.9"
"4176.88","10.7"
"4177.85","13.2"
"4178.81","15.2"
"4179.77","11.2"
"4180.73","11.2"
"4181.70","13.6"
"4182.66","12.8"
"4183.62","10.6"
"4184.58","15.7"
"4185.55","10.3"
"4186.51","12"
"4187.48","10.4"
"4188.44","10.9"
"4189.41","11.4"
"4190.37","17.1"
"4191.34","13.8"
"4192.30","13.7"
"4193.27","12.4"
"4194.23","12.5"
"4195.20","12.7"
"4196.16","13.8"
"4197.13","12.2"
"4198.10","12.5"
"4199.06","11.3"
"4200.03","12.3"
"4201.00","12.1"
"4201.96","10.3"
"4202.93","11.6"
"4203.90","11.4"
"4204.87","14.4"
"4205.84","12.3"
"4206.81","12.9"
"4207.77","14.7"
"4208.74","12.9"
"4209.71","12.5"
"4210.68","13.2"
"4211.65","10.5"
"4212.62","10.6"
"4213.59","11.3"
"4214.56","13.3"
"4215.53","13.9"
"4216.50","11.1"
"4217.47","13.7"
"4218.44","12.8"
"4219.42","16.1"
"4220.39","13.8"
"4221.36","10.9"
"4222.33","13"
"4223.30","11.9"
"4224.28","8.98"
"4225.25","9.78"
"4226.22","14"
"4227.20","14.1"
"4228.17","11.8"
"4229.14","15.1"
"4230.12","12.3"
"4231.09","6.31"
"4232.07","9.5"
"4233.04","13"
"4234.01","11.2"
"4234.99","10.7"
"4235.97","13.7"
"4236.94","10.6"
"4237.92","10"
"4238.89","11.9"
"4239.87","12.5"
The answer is 4117.68 angstrom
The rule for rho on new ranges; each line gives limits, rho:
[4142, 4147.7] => 4147.18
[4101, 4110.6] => 4110.10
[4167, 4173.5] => 4173.04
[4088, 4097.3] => 4096.87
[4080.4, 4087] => 4086.51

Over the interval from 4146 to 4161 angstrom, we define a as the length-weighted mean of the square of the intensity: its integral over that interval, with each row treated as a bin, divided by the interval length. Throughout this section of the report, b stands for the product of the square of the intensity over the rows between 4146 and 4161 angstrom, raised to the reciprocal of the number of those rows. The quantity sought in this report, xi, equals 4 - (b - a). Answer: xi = 12.4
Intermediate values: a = 165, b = 156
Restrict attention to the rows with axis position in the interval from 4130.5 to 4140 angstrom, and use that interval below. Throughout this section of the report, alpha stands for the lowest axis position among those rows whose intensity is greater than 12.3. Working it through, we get 4130.97 angstrom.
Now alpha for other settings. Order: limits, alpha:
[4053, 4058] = 4053.71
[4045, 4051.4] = 4046.25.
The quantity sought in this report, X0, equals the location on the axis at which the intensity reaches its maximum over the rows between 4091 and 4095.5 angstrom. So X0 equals 4094.04 angstrom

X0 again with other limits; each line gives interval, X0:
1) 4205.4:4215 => 4207.77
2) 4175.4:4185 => 4184.58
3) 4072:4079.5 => 4077.11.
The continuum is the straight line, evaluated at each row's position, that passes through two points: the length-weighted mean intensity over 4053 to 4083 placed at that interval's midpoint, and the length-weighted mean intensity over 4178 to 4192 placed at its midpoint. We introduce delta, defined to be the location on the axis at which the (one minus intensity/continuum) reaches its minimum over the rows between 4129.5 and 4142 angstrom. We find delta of 4138.59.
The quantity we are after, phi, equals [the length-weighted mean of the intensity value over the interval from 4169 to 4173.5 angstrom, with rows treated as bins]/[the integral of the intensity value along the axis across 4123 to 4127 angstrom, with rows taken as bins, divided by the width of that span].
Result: 1.06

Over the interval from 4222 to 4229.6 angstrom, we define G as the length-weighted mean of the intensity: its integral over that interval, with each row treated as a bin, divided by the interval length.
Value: 12.3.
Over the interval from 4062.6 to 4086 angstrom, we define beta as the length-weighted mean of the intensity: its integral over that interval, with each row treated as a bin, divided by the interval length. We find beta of 12.5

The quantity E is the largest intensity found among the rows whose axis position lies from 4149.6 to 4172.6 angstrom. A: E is 17.8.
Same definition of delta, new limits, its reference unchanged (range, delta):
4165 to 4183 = 4169.20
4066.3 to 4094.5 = 4066.80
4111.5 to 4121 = 4120.52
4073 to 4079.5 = 4077.11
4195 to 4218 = 4207.77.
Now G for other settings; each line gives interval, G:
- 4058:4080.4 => 12.5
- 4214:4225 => 12.6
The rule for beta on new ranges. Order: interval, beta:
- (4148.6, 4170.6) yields 12.9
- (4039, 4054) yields 13.2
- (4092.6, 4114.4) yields 11.0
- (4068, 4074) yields 11.0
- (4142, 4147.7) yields 11.0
